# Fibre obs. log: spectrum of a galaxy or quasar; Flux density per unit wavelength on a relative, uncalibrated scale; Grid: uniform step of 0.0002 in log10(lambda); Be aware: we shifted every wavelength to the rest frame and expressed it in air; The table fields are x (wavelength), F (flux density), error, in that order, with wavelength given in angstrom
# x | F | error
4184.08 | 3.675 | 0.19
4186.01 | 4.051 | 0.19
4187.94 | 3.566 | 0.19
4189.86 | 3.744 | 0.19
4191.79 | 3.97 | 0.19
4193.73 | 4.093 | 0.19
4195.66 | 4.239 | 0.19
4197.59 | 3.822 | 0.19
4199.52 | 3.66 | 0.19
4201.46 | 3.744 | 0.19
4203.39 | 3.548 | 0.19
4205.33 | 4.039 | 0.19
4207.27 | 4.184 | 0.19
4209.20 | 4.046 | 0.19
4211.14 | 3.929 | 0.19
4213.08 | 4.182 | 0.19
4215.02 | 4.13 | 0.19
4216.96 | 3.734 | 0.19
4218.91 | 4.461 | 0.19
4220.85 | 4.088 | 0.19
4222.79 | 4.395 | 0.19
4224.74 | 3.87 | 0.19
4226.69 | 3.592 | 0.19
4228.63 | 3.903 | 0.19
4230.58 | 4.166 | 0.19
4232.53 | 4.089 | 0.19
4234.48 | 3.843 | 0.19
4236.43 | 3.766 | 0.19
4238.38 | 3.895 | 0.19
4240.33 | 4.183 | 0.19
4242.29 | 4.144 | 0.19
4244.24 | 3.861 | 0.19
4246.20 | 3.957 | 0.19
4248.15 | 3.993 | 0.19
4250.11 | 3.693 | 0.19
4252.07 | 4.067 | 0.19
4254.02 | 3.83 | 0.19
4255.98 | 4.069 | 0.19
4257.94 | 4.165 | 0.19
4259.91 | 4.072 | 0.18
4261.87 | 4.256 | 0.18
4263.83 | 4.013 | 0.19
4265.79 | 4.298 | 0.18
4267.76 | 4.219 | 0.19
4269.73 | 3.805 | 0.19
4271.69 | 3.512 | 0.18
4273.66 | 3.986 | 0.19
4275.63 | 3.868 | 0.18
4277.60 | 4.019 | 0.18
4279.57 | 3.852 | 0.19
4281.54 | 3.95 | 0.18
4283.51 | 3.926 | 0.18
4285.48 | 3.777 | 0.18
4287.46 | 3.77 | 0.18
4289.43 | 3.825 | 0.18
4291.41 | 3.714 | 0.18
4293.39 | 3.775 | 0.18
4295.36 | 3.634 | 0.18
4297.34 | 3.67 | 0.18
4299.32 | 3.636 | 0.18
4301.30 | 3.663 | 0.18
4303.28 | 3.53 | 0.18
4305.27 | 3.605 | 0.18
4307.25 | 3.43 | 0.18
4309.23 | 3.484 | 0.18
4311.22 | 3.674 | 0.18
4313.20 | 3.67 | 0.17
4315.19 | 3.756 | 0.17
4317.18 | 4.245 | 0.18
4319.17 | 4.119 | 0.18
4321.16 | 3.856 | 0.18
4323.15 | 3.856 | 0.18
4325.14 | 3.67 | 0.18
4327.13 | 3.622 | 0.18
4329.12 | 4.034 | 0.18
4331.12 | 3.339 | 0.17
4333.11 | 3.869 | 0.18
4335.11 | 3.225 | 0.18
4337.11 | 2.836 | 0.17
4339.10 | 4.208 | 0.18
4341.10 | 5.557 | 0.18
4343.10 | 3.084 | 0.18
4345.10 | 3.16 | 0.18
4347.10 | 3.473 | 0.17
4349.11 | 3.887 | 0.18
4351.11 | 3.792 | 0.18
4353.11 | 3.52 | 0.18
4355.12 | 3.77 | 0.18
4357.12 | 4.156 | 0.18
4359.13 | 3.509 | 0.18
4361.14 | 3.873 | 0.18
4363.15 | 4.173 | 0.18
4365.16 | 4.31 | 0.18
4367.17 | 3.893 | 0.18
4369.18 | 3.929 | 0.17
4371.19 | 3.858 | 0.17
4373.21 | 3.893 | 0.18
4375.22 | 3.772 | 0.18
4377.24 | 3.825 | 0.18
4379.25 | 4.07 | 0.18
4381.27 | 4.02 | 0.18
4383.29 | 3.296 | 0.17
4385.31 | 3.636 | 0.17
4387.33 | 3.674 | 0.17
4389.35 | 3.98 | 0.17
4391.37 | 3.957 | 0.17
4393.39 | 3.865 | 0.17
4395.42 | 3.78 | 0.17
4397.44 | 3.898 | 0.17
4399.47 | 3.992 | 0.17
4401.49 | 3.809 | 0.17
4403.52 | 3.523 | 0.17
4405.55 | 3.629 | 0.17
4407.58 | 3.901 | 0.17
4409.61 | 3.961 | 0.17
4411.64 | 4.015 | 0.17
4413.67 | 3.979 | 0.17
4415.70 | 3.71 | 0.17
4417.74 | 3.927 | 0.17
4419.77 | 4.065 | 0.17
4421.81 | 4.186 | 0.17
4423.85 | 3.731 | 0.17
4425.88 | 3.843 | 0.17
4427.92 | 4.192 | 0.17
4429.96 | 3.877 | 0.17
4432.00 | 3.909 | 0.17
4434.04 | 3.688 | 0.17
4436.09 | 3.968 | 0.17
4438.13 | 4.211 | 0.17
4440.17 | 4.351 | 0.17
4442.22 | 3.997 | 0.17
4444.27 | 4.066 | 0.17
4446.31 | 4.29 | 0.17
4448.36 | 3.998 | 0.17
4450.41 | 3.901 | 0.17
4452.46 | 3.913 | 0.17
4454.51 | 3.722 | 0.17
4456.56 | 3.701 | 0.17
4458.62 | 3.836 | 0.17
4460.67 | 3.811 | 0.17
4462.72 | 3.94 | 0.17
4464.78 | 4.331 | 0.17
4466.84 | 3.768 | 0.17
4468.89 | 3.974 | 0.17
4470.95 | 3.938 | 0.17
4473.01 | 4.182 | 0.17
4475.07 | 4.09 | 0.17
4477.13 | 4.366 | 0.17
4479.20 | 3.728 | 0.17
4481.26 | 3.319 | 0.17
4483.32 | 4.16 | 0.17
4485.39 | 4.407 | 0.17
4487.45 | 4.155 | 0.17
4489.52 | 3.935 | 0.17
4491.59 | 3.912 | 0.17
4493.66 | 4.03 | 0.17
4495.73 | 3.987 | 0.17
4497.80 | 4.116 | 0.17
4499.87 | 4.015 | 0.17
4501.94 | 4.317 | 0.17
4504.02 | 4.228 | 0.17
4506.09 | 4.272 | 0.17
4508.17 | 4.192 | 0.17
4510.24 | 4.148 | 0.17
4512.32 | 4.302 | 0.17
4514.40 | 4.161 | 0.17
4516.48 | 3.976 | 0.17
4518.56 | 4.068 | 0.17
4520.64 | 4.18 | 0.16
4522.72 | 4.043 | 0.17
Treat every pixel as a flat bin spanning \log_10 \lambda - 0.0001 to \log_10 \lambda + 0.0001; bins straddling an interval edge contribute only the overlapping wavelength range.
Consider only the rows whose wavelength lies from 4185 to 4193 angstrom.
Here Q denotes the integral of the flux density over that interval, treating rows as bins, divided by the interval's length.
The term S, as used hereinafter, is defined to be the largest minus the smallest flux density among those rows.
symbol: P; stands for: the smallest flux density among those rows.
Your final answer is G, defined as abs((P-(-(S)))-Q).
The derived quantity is 0.21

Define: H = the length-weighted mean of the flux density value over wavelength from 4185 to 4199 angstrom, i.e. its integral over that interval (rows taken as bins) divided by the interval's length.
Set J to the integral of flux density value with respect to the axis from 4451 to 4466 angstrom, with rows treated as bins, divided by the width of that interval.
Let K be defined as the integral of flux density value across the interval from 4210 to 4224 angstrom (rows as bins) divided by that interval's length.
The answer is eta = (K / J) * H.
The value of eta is 4.15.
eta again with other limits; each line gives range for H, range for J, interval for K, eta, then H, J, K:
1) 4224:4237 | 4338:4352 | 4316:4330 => 3.93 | 3.89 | 3.87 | 3.91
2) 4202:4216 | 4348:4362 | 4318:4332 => 4.01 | 4.00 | 3.78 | 3.79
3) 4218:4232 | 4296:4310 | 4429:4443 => 4.55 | 4.07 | 3.58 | 4.00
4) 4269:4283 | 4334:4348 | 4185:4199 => 4.14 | 3.86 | 3.65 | 3.92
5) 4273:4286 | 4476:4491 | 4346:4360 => 3.64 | 3.92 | 4.01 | 3.73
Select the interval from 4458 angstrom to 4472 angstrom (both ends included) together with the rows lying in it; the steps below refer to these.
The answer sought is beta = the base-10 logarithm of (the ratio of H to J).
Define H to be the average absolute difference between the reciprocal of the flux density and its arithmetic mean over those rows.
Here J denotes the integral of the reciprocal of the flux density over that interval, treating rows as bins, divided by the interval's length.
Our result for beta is -1.5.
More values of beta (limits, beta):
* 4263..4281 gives -1.4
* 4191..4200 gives -1.4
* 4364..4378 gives -1.6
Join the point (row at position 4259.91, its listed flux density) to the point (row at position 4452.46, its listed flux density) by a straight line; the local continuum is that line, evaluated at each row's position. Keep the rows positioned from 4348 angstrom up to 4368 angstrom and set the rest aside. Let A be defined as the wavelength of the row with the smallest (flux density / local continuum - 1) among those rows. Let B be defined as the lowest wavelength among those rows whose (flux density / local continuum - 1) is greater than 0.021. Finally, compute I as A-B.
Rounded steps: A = 4359.13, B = 4357.12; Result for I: 2.0 angstrom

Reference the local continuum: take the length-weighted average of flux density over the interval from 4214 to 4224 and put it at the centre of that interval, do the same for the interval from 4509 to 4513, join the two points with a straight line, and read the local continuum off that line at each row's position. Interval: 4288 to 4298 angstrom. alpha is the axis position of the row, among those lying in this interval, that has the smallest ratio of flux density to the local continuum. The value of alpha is 4295.36 angstrom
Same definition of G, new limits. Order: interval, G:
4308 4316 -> 0.12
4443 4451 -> 0.22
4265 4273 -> 0.35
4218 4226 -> 0.28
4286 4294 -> 0.06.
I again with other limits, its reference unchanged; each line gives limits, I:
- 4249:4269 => -7.8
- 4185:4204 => 7.7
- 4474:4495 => 6.2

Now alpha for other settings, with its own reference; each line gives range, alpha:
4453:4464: 4456.56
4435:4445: 4436.09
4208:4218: 4216.96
